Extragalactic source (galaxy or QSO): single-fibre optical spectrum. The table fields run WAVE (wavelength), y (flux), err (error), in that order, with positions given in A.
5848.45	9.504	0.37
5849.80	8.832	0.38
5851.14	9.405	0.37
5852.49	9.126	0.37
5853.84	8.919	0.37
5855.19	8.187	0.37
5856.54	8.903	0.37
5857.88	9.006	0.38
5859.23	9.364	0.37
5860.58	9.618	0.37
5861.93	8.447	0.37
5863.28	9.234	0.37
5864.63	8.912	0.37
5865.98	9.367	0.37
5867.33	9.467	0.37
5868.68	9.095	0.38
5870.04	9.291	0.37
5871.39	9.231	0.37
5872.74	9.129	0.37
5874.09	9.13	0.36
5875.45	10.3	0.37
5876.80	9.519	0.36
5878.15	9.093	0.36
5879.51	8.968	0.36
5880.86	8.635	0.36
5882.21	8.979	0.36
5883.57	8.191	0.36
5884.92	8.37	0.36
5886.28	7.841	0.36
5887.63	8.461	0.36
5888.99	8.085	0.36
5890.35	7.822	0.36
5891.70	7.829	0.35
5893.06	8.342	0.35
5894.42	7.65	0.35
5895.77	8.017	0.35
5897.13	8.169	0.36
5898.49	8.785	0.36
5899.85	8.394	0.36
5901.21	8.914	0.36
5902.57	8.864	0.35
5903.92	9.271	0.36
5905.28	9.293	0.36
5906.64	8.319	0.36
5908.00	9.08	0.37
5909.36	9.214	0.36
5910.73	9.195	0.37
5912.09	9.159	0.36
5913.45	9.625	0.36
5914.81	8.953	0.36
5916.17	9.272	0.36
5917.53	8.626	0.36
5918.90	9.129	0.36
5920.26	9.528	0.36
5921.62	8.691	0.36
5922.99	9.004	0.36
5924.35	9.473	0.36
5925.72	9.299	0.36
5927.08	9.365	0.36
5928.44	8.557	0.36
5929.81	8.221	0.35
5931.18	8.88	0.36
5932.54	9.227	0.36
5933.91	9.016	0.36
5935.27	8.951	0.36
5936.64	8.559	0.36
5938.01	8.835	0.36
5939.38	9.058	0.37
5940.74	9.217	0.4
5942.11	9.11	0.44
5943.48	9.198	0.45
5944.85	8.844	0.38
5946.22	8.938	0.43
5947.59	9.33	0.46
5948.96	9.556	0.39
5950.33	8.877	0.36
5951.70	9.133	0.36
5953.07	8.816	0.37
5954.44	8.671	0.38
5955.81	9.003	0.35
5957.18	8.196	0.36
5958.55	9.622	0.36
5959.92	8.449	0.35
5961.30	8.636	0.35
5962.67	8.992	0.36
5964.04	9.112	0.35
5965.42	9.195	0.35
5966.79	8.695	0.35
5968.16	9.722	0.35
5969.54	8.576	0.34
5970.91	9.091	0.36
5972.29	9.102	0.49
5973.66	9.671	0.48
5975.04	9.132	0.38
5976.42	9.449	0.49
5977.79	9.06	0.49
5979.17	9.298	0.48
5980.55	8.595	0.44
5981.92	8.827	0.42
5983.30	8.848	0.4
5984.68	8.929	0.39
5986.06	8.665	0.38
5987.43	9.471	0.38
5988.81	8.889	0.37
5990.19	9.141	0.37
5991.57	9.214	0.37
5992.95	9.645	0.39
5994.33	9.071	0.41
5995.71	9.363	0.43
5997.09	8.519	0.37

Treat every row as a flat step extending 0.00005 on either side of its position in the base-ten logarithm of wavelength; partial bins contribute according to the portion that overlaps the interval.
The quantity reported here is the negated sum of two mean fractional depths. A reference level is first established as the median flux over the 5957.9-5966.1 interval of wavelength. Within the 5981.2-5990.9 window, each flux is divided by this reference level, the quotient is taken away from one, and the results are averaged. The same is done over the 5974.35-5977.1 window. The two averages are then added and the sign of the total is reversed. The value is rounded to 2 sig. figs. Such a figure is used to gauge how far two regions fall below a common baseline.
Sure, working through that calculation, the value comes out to 0.017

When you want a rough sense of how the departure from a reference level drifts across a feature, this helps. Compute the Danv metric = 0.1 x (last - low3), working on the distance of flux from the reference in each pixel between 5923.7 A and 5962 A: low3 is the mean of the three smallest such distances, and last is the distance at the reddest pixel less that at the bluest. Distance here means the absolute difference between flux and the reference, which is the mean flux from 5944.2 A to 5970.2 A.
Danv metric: -0.020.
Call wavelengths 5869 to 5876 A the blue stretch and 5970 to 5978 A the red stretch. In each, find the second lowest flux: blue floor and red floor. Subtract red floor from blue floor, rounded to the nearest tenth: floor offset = 0.0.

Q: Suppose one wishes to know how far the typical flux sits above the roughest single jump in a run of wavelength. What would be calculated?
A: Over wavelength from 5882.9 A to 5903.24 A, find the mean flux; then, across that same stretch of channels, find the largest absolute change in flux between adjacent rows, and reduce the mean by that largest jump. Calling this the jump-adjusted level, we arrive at 7.6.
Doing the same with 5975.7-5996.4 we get 8.3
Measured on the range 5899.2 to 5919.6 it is 8.0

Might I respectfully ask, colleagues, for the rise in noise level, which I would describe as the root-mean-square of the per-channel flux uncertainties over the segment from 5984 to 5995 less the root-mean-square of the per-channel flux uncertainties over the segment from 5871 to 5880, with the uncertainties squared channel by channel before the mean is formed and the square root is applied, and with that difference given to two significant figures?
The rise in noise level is 0.018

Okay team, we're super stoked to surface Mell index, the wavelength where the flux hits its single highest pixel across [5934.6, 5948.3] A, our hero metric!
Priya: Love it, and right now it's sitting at 5947.59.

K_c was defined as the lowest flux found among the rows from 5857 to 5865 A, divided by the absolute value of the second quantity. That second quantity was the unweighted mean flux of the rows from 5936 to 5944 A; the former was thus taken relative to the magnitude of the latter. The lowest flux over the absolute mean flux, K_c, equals 0.939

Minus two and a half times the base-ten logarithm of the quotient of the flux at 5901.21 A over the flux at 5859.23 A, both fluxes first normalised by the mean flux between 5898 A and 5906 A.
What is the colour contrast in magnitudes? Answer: 0.053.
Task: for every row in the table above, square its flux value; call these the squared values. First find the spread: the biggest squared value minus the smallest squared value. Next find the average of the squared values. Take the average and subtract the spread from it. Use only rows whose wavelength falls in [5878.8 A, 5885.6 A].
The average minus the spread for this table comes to 61.0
